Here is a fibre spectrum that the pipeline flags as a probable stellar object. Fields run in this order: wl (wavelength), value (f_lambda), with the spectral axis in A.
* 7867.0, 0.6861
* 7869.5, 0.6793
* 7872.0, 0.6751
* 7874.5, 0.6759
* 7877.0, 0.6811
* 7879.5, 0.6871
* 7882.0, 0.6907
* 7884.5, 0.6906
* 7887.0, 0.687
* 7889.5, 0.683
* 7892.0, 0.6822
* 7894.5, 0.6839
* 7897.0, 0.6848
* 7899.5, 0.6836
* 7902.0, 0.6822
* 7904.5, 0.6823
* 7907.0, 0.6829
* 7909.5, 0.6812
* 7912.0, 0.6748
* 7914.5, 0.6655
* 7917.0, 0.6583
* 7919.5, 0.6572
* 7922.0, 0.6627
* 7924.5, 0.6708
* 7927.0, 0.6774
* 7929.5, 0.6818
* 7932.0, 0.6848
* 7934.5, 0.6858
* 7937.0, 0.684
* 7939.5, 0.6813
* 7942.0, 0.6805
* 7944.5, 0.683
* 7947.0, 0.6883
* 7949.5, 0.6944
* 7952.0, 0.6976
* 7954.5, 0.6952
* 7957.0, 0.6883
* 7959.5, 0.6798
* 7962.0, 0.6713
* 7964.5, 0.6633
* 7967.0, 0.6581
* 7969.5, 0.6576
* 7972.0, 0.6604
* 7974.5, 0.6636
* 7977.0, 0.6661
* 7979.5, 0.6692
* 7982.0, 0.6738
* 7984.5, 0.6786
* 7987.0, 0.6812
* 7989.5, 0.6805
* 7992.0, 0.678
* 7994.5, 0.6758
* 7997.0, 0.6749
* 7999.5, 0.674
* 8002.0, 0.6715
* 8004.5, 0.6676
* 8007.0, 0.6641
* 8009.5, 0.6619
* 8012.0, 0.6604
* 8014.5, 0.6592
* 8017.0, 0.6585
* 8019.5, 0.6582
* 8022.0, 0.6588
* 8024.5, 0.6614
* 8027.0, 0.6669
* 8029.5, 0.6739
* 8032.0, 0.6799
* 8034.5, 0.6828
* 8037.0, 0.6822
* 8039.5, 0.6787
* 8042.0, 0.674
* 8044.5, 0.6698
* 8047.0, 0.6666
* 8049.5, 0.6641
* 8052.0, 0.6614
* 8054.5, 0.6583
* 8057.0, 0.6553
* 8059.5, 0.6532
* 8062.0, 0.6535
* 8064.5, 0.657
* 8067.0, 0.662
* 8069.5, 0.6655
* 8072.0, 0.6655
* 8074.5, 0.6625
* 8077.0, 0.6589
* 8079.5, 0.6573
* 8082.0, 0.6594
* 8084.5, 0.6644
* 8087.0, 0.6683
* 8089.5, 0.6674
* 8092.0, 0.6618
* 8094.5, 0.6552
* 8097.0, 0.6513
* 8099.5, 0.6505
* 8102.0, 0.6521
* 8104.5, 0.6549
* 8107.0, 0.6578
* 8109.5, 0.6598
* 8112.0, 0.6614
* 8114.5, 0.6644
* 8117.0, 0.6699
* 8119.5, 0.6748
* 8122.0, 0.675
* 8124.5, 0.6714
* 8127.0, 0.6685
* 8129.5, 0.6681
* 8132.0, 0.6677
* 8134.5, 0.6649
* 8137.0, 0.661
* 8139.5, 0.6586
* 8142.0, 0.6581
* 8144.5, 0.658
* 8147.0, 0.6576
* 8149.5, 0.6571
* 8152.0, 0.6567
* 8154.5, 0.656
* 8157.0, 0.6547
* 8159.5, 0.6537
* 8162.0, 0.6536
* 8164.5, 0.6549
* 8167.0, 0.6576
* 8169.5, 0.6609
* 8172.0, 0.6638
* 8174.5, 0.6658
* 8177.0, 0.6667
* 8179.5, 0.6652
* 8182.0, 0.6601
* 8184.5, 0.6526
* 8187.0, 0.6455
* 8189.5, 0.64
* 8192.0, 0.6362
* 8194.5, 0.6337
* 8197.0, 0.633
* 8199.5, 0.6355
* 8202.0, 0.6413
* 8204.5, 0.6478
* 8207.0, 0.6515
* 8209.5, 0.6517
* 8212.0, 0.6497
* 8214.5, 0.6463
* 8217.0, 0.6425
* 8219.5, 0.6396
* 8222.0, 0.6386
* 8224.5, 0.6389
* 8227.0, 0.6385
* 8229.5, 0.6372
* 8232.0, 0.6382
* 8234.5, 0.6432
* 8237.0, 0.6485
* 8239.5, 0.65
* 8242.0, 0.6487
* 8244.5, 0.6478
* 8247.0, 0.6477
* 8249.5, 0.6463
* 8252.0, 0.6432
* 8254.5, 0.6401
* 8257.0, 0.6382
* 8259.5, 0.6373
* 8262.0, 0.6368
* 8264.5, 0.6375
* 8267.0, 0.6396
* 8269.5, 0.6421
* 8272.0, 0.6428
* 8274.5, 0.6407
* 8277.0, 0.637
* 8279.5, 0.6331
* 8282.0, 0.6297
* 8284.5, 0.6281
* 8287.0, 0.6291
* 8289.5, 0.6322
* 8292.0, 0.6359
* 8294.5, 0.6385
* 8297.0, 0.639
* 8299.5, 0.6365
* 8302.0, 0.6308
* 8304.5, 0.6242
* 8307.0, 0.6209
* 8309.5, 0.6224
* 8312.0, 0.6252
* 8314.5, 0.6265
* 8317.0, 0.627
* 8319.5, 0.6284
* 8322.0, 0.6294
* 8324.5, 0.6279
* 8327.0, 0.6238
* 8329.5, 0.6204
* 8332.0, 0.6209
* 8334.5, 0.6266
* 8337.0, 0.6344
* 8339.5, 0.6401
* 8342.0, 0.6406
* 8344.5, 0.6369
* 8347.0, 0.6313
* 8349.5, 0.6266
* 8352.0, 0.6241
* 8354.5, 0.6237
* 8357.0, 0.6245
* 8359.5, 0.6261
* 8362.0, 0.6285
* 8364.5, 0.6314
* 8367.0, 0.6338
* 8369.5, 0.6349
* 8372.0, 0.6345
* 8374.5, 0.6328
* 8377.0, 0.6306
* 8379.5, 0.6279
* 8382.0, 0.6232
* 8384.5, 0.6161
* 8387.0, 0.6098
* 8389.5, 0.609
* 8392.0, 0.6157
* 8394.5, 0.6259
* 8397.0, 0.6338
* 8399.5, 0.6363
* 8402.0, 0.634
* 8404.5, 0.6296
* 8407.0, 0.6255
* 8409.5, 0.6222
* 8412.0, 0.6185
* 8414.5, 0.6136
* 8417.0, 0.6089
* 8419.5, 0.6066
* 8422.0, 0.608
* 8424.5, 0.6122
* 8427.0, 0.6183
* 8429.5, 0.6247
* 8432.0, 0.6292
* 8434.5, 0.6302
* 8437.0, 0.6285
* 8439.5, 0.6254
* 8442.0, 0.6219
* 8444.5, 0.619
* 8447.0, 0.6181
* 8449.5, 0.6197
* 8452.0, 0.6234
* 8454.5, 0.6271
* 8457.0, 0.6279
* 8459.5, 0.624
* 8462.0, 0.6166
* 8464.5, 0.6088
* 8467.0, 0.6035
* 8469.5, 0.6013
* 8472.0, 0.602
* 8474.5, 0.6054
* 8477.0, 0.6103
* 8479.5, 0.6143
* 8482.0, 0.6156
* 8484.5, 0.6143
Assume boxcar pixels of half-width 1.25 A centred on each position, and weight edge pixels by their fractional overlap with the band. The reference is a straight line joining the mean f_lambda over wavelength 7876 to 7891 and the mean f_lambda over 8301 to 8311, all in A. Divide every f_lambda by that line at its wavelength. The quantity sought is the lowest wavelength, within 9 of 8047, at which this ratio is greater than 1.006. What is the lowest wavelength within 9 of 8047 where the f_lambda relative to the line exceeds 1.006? 8039.5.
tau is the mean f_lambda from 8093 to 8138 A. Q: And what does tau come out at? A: 0.663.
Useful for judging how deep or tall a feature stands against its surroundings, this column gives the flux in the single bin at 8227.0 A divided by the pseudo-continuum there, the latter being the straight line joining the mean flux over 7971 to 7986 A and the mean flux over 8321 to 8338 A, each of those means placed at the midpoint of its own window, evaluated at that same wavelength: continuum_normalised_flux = 1.00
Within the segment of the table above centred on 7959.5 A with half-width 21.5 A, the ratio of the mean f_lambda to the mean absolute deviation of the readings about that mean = 57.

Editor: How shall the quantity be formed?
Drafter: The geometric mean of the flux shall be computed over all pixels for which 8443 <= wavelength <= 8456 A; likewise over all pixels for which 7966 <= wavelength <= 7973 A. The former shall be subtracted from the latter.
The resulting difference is 0.037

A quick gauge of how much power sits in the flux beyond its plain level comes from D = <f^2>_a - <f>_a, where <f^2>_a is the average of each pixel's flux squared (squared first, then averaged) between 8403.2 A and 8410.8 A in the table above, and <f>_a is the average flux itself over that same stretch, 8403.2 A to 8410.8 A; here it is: -0.234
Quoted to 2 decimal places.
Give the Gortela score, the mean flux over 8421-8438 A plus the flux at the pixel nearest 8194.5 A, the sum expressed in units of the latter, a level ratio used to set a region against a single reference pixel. 1.98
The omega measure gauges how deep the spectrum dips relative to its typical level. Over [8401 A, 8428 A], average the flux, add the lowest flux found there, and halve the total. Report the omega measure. 0.612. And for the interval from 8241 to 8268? 0.639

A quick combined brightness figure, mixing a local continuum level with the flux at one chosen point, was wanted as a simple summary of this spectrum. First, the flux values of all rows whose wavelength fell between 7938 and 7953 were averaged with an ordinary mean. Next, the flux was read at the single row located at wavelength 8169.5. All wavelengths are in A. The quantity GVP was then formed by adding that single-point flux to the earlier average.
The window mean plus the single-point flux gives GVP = 1.348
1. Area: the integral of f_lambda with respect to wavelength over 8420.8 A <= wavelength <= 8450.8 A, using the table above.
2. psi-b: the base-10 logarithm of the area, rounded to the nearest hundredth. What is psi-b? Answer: 1.27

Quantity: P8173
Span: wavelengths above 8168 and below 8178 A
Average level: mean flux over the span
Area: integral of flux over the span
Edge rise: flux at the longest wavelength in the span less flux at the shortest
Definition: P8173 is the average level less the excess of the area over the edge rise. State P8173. -5.97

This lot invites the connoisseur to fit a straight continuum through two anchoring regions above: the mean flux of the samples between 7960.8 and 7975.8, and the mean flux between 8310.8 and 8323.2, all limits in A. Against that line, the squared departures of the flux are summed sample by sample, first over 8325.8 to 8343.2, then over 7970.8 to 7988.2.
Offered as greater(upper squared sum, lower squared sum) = 0.0010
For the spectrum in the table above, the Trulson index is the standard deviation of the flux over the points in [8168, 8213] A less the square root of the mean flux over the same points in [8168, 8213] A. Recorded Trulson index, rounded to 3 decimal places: -0.795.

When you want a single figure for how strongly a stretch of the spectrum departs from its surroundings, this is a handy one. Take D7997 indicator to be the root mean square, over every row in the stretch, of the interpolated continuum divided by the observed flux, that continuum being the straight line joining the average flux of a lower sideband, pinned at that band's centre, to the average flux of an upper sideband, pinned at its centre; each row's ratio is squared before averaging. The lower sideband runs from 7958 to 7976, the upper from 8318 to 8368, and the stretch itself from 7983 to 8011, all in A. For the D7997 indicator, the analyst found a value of 0.98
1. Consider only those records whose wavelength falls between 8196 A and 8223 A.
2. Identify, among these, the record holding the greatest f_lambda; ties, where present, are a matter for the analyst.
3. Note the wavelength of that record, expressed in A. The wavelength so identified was 8209.5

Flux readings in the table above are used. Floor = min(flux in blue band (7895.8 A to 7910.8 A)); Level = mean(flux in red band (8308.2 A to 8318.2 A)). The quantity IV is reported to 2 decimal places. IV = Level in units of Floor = 0.92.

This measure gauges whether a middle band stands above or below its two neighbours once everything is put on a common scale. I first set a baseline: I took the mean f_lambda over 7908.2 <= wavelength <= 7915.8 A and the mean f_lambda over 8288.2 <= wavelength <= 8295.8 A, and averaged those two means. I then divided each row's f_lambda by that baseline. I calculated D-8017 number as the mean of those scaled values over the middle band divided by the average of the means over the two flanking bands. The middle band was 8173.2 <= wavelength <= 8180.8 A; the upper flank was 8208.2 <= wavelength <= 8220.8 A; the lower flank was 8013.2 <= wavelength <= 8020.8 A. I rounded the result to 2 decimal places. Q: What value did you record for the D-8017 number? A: 1.02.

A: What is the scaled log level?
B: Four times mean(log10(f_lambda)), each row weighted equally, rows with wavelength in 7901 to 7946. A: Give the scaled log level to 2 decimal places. -0.68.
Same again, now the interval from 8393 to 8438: -0.82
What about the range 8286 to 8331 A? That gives -0.81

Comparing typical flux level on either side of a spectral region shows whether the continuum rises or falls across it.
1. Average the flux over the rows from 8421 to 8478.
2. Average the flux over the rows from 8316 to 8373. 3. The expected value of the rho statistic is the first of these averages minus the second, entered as -0.012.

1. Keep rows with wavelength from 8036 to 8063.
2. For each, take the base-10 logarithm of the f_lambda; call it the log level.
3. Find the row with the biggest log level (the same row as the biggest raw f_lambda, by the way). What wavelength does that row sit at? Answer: 8037.0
